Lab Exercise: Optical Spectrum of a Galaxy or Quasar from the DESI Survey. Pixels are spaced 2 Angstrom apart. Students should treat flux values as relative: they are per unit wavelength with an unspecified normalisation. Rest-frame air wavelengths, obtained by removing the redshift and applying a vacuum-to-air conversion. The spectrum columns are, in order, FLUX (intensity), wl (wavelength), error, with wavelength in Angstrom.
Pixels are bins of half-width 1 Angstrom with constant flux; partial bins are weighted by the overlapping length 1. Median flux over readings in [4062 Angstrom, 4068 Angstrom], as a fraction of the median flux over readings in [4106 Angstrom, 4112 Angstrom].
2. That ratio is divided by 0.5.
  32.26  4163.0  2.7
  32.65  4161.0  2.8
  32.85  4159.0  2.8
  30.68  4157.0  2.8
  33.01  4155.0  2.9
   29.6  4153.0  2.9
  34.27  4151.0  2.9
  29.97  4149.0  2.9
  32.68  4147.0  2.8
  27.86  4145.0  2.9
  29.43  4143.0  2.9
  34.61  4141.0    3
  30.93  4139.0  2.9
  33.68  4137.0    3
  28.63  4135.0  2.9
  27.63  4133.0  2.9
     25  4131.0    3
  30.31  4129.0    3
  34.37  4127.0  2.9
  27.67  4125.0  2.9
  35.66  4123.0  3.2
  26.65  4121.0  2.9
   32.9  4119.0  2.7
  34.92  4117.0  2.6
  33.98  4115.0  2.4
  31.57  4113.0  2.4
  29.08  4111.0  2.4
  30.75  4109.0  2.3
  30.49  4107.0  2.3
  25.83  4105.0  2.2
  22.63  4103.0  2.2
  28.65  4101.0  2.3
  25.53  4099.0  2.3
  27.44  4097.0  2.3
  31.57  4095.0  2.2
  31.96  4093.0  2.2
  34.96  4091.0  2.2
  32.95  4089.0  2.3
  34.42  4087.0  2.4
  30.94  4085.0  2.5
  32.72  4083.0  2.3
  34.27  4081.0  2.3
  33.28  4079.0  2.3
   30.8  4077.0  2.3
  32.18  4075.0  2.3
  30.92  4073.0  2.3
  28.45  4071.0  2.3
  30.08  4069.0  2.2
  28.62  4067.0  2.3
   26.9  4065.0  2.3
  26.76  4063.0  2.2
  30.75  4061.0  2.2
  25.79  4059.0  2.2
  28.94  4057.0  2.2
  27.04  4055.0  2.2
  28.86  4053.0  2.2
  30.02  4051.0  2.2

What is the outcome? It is 1.8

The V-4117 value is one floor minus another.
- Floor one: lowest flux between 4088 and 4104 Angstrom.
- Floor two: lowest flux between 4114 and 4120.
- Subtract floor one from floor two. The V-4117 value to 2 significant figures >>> 10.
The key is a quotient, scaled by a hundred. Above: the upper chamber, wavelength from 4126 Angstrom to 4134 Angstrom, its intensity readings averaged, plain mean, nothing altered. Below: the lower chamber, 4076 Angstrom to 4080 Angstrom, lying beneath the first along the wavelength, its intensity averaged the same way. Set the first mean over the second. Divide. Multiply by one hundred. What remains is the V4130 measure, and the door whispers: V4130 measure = 92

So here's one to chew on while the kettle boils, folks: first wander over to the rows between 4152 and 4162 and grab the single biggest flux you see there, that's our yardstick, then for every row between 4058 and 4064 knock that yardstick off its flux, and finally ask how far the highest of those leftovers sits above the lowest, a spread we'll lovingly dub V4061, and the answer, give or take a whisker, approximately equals 5.0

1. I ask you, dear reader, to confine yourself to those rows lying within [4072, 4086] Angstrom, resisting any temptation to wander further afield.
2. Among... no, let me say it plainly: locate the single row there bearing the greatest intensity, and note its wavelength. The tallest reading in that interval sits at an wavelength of 4081.0 Angstrom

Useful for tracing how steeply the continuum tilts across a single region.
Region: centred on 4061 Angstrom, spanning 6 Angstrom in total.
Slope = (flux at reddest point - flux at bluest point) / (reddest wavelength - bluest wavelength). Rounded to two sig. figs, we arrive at 0.24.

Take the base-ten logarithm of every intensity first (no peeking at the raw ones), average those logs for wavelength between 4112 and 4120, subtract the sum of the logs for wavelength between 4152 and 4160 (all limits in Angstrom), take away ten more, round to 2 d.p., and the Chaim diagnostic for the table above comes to -14.47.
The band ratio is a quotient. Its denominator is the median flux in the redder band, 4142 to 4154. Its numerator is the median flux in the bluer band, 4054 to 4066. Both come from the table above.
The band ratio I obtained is 0.91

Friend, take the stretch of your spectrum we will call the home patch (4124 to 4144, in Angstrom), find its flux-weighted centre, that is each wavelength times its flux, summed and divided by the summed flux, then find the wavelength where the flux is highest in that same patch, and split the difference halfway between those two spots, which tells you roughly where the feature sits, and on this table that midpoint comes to 4137.6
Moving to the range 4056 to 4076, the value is 4070.6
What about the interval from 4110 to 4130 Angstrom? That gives 4121.5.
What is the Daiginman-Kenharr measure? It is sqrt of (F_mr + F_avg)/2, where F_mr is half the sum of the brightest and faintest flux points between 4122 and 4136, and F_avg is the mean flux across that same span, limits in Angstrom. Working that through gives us 5.5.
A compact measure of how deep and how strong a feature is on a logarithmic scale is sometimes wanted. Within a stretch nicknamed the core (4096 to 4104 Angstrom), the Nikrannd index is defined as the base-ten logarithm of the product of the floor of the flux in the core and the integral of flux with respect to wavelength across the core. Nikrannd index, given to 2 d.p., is 3.67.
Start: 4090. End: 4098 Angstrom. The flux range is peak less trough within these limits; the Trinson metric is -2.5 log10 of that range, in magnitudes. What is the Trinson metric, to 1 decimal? -2.2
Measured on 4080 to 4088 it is -1.4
